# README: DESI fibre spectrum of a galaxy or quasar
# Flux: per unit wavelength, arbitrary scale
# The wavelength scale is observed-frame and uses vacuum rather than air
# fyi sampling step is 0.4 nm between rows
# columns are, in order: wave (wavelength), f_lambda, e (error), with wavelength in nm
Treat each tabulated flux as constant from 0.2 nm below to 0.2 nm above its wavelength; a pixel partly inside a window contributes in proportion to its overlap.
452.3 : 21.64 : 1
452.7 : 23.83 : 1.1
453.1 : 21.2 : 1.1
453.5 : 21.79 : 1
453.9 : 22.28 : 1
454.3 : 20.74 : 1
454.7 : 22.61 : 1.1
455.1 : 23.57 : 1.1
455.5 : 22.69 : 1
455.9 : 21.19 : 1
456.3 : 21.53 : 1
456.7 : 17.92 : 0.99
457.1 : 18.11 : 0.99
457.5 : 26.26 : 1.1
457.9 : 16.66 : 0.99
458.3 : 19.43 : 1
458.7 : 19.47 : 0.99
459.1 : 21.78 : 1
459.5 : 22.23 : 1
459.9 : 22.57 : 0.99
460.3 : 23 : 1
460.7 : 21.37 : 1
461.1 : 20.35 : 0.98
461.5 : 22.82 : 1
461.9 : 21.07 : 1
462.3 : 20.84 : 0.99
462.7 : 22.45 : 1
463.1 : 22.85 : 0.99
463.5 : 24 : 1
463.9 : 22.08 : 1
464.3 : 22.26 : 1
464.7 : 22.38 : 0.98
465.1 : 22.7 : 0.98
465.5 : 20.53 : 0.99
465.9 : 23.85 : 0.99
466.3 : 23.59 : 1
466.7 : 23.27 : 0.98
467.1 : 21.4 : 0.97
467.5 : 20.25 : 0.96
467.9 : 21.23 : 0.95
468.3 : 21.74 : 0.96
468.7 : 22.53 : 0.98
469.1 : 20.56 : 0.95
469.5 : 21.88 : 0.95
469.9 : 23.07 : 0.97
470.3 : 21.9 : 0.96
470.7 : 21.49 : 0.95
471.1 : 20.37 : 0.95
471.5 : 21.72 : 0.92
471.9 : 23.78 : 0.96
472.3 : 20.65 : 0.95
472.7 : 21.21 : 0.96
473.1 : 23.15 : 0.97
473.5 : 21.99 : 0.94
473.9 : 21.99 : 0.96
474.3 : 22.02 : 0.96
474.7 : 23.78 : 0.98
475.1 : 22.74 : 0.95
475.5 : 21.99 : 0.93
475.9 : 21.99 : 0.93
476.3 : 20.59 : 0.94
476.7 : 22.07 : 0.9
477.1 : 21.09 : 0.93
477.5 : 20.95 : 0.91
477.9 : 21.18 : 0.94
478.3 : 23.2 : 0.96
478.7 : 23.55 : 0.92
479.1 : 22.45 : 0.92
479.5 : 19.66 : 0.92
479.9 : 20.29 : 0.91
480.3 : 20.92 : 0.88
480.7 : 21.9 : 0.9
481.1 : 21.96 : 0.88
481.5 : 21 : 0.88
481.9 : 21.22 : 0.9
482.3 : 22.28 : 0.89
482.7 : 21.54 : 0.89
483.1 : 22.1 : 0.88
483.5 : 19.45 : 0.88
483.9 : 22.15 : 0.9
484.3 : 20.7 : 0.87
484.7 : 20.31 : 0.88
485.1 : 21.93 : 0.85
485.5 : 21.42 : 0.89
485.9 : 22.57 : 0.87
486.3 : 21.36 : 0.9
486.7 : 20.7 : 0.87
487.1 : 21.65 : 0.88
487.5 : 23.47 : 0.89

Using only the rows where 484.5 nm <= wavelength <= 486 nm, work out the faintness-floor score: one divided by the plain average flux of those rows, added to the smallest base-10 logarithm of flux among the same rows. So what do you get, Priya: 1.35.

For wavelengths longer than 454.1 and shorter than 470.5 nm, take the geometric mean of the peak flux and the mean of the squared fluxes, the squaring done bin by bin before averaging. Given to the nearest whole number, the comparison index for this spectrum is 112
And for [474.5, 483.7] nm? 106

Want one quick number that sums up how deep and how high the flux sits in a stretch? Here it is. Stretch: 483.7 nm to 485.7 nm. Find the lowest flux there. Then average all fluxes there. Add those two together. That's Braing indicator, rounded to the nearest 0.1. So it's 41.6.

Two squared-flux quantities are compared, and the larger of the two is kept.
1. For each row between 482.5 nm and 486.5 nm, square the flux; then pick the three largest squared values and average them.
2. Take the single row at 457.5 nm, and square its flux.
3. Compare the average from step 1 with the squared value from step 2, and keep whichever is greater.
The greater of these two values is 690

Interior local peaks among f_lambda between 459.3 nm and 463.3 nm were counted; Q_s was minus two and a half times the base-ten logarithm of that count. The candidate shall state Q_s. -0.8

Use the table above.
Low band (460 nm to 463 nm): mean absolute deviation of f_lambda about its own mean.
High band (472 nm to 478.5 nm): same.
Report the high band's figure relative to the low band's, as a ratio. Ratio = 0.8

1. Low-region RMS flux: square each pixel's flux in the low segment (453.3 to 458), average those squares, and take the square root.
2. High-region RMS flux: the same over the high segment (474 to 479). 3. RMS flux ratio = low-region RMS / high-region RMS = 0.97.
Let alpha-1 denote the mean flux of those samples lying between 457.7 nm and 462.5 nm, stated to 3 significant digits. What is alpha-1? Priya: 21.0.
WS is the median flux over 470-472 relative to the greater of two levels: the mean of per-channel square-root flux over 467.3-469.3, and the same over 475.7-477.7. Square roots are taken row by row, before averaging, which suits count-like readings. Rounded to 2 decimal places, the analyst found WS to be 4.70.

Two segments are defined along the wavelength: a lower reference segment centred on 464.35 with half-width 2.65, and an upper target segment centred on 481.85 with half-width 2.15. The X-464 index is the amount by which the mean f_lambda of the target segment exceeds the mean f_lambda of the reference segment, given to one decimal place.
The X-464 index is -1.1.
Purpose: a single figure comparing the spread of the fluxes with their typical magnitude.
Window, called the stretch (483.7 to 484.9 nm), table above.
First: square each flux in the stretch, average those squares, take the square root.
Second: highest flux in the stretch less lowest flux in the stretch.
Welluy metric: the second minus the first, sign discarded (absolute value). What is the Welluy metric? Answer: 19.2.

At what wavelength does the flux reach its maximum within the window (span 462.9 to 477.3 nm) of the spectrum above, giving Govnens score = 463.5 nm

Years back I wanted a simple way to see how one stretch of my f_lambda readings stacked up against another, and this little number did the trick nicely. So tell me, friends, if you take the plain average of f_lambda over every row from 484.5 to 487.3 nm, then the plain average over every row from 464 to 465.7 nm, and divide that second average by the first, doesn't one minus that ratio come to -0.026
